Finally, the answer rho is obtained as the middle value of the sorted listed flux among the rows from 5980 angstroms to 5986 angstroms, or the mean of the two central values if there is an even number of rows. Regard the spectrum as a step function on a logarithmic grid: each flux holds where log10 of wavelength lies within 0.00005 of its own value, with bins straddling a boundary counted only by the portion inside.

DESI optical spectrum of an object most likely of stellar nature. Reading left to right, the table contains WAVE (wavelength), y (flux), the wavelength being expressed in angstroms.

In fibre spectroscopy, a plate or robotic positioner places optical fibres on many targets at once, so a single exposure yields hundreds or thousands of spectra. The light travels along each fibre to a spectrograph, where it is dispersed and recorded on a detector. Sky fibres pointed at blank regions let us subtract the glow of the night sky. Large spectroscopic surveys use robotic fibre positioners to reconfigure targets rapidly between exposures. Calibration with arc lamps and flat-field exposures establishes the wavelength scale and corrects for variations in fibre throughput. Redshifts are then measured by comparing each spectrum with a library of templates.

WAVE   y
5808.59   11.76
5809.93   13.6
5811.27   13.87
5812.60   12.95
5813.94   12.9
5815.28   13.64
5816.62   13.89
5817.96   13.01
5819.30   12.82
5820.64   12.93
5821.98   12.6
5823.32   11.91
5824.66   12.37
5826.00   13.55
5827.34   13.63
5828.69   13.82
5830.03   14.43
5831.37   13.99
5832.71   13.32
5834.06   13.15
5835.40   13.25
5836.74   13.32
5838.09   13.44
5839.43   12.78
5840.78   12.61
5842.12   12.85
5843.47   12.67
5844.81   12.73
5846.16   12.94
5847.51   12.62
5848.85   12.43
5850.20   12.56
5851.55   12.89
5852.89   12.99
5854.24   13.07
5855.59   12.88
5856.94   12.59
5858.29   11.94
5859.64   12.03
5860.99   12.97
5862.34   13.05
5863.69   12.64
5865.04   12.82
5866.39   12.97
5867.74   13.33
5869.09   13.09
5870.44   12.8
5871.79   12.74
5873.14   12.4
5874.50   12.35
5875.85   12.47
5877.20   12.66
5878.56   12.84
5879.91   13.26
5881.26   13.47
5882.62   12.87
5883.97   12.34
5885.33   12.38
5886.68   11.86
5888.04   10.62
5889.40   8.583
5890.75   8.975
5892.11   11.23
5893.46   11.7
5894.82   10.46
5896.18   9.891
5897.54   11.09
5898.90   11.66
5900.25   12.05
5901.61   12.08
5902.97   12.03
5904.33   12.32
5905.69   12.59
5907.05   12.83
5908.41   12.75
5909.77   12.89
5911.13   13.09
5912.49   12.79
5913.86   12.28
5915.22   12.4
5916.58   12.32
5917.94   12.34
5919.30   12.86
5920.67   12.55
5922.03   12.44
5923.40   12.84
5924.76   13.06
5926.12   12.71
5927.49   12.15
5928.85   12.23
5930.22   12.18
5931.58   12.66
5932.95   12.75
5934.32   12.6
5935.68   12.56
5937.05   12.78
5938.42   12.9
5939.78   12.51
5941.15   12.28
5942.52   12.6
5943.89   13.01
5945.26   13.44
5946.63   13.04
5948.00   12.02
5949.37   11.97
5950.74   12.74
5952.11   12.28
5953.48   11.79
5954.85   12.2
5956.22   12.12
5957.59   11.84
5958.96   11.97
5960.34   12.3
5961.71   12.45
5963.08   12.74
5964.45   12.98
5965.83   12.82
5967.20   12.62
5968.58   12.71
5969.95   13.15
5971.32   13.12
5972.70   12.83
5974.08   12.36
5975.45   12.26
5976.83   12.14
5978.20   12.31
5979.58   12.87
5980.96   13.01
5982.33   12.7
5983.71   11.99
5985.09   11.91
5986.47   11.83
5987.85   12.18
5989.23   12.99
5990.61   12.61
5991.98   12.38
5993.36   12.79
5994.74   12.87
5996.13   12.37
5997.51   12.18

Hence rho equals 12.3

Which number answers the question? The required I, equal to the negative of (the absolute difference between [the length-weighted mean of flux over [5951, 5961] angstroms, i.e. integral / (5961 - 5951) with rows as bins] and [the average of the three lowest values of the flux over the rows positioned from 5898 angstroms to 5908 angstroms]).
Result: -0.2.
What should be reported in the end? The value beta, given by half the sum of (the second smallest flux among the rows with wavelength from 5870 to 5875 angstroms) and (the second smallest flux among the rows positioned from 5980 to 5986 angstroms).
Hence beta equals 12.2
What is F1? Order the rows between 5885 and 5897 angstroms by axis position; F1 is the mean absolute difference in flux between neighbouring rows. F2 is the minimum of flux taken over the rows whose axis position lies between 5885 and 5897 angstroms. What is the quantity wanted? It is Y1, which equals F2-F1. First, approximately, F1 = 1.09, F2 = 8.583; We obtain 7.5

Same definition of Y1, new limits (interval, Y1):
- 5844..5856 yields 12.2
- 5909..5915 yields 11.9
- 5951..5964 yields 11.5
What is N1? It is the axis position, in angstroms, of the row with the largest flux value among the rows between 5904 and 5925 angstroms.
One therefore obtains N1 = 5911.13 angstroms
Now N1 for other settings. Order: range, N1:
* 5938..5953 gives 5945.26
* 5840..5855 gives 5854.24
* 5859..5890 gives 5881.26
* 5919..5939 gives 5924.76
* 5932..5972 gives 5945.26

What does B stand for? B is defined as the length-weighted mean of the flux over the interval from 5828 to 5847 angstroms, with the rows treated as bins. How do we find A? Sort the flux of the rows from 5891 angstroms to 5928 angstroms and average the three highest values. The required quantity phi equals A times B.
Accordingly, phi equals 172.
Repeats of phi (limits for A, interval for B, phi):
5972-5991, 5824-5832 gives 177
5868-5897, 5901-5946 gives 167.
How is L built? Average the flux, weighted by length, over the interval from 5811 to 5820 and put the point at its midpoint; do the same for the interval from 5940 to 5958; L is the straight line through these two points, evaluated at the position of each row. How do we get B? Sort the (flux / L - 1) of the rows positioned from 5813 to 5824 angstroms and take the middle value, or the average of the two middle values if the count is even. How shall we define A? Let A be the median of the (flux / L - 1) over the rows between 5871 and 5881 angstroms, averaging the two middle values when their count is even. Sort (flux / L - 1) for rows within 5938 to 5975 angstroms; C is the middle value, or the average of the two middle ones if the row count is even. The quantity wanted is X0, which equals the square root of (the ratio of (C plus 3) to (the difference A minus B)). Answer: 18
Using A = -0.0171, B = -0.026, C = 0.01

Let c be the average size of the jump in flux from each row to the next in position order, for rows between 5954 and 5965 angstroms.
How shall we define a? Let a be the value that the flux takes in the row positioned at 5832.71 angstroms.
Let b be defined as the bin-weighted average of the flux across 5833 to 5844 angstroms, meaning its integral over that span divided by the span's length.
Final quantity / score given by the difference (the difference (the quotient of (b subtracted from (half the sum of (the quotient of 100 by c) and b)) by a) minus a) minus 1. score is 2.7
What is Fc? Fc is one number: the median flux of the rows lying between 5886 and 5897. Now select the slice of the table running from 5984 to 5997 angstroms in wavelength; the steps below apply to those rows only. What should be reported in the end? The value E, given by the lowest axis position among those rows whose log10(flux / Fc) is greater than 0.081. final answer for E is 5989.23 angstroms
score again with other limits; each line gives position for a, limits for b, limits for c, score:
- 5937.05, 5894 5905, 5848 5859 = 1.2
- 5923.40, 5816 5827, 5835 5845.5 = 3.8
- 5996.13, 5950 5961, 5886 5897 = -10.4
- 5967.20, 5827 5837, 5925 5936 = 5.0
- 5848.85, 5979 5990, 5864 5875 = 5.0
